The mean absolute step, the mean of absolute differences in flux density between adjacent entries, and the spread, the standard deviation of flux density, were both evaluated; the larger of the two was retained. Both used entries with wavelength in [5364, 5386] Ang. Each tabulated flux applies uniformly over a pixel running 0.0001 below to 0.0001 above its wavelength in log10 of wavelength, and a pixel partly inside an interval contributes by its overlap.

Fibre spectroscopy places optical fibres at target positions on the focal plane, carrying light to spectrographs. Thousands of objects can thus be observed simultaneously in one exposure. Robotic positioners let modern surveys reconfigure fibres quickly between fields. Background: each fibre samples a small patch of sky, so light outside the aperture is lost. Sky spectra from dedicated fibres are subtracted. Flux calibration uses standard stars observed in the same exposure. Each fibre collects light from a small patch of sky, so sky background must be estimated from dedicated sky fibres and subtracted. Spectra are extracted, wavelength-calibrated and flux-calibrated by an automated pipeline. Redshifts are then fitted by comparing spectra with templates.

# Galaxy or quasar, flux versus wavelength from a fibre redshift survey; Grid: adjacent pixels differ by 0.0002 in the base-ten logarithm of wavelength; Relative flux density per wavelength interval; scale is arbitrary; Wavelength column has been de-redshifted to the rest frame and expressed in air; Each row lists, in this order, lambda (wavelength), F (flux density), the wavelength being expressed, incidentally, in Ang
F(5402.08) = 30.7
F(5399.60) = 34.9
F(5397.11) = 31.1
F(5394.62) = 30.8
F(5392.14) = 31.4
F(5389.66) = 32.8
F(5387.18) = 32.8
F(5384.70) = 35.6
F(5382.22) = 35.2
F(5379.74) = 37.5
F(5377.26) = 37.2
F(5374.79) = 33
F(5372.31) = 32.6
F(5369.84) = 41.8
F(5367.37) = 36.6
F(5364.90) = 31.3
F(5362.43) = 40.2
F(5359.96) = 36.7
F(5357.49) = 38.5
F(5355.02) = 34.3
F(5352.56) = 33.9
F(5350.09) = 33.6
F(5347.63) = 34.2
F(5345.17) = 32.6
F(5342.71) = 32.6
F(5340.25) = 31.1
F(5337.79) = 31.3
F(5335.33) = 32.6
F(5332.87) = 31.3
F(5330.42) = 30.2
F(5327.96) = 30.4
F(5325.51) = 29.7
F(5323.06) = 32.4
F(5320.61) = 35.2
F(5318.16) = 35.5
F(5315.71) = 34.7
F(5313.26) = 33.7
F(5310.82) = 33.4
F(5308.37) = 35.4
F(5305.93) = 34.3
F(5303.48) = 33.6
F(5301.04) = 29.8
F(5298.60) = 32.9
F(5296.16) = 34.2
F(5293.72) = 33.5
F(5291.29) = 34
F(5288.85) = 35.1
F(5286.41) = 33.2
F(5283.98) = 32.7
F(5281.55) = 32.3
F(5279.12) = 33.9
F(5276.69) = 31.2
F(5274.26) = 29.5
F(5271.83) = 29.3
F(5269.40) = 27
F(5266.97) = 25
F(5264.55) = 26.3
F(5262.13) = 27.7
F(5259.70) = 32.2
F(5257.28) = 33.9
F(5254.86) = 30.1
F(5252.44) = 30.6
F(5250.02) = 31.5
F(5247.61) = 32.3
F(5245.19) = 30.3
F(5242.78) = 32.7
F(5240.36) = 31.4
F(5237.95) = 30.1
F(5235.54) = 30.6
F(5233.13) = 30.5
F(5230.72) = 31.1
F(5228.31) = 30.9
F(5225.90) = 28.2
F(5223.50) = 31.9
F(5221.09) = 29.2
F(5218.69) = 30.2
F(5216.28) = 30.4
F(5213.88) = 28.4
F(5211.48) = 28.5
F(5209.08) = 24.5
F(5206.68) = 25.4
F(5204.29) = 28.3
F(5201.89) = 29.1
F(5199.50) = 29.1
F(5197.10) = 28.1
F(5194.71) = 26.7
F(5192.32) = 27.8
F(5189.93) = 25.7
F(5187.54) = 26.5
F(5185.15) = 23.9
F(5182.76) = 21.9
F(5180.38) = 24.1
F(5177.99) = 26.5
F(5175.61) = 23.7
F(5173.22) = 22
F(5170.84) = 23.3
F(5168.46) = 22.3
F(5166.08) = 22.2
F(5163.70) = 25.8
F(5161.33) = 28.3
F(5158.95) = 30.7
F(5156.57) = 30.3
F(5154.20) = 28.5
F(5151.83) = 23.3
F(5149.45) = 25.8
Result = 3.4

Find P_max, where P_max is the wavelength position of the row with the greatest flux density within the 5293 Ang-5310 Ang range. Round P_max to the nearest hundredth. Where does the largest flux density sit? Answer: 5308.37 Ang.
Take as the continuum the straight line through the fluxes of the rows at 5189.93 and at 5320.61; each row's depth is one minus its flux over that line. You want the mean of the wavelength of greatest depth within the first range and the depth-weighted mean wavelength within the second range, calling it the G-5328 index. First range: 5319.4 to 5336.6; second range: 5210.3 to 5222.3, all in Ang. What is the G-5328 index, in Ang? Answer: 5271.1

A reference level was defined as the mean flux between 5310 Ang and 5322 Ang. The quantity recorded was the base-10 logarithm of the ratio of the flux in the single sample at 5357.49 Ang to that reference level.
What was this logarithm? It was 0.05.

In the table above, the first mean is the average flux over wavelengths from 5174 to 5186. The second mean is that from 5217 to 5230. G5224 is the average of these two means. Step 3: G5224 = 27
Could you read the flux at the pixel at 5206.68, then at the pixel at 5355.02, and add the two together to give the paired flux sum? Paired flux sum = 60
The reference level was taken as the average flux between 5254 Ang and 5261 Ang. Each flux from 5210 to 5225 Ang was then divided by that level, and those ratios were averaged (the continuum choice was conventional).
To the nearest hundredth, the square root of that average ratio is 0.96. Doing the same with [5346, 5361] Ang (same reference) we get 1.05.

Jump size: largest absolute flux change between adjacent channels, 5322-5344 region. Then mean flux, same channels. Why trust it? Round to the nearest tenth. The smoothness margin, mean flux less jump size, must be 28.6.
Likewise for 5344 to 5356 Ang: 32.1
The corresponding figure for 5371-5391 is 30.4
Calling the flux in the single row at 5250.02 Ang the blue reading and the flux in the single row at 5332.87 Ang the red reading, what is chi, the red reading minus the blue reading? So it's -0.2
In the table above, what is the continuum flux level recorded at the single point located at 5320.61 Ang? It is 35.2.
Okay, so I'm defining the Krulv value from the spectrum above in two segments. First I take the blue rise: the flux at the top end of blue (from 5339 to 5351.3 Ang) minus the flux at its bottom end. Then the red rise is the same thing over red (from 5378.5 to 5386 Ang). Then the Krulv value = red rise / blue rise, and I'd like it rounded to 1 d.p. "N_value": -0.8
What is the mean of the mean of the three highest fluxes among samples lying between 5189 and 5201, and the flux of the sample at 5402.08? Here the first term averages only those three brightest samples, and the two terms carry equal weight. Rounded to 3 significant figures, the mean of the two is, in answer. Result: 29.5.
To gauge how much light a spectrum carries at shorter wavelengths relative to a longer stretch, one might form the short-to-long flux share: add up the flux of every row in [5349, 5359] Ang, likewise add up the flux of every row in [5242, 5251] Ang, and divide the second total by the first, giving 0.90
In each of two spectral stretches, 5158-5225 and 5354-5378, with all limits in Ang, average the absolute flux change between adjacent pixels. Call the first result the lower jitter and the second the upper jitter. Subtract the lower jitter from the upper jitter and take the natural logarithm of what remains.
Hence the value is 1.1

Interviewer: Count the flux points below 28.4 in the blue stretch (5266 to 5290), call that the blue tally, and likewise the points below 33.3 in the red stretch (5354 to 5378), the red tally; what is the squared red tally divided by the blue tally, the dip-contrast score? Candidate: 4.5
